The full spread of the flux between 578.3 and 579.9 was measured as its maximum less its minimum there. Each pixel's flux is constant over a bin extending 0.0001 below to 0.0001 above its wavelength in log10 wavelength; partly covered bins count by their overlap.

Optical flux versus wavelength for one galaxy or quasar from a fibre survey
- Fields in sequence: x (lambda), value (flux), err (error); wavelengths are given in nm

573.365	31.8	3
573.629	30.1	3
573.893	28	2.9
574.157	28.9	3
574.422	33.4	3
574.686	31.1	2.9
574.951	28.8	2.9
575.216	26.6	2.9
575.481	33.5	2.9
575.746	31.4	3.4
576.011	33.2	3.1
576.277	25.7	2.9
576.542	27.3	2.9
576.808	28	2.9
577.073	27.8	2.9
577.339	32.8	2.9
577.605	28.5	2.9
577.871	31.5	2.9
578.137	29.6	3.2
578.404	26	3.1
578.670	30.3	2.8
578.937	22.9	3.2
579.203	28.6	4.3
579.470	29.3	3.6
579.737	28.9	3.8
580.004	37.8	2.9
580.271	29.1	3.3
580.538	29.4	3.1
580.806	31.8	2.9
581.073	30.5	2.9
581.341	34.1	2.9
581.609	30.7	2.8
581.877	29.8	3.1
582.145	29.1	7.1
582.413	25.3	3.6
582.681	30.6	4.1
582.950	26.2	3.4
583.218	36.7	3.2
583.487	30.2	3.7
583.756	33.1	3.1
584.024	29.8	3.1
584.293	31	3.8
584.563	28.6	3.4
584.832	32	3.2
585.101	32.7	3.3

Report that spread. 7.4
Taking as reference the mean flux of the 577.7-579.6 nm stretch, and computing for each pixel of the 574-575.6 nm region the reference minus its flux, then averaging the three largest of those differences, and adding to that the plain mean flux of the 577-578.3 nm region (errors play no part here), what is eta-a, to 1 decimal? 30.3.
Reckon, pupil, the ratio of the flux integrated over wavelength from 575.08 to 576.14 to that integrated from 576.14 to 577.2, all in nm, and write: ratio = 1.14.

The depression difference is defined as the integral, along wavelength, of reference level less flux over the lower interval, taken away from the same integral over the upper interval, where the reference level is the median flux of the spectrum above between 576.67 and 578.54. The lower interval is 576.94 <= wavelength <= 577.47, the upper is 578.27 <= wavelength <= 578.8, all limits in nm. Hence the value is 1.1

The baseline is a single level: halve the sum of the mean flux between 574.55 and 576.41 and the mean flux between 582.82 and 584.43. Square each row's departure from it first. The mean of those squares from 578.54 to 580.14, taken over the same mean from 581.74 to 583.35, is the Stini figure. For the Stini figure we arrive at 1.4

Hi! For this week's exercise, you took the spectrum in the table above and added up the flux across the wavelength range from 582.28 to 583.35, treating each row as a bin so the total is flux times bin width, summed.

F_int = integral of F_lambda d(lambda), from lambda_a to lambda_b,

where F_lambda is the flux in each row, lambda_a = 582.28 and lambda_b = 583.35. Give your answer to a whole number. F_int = 32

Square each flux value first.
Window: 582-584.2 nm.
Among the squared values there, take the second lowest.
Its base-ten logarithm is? 2.84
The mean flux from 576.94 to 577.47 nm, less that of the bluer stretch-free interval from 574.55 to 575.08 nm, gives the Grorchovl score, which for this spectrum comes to 0.3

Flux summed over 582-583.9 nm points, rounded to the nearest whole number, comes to 211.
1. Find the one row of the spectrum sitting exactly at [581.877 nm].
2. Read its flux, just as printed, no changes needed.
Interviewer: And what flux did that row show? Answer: 29.8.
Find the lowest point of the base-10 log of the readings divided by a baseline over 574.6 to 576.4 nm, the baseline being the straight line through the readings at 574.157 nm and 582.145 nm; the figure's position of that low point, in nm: 576.277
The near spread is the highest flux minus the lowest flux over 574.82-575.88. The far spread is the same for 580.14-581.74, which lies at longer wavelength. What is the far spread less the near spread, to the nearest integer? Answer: -2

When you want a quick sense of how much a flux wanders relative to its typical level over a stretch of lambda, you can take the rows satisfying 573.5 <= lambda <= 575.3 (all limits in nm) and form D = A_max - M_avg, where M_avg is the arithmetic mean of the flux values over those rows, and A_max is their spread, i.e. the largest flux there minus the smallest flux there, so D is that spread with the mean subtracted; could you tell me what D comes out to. -22.8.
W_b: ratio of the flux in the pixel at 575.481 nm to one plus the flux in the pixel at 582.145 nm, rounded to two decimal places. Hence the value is 1.11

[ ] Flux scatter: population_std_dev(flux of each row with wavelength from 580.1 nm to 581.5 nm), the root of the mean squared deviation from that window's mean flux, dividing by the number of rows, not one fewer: 1.8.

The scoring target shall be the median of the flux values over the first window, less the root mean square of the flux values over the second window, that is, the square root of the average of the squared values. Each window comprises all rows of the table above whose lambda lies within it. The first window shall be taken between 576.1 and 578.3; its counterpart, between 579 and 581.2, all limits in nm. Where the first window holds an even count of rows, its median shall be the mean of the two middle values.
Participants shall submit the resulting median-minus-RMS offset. -2.6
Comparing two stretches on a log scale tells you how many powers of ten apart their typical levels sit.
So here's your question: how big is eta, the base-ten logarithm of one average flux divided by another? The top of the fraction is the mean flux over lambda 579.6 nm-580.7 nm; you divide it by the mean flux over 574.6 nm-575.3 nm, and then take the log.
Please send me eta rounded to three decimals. 0.036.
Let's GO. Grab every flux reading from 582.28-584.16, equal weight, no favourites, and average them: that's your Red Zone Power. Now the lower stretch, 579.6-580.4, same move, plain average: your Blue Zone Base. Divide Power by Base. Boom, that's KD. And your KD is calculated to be 0.948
